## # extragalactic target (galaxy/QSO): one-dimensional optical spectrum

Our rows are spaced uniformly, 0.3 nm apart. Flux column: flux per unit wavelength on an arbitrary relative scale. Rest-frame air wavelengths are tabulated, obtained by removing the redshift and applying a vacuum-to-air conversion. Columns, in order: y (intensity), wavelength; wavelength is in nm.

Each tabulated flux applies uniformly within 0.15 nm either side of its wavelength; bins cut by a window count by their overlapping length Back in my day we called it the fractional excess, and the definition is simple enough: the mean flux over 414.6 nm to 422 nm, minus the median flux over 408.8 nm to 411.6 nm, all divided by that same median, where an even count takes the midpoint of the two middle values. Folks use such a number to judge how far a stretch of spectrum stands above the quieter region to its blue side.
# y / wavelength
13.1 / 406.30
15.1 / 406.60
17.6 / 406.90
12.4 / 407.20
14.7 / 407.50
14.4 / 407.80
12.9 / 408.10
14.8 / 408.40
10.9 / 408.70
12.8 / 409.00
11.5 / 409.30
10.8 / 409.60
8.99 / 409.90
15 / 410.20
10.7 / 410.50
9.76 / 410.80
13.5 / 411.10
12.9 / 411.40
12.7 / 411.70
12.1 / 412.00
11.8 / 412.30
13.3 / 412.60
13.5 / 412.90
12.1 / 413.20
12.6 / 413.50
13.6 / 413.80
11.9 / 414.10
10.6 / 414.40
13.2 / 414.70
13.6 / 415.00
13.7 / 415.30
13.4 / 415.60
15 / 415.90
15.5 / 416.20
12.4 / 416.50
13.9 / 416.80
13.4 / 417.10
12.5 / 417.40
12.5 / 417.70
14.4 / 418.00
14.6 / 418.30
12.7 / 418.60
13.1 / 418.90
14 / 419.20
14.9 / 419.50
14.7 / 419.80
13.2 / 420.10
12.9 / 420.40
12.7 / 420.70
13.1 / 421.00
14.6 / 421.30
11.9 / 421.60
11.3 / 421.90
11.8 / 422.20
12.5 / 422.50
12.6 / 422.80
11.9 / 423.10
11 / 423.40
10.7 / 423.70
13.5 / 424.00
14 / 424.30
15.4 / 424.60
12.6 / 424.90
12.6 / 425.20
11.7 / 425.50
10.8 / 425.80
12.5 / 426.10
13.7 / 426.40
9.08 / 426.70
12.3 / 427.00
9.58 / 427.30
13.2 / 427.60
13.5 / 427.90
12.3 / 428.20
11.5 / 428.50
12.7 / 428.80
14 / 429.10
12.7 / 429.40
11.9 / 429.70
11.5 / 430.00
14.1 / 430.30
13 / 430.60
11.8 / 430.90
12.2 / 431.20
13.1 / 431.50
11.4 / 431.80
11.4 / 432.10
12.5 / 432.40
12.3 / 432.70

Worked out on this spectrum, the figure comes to 0.17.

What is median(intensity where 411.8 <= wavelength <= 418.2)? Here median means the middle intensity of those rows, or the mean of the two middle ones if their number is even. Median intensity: 13.3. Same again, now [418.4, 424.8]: 12.9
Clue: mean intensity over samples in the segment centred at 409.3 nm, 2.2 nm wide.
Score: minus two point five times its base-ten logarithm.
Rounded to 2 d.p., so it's -2.71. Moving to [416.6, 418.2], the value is -2.81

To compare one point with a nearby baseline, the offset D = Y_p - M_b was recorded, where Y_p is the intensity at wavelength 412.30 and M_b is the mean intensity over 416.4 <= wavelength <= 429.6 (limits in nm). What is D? -0.95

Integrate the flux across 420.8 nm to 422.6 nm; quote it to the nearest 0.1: 22.6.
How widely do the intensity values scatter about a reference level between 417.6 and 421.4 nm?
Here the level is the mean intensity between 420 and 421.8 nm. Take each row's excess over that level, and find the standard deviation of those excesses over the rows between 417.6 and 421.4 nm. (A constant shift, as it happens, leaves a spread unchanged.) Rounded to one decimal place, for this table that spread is 0.9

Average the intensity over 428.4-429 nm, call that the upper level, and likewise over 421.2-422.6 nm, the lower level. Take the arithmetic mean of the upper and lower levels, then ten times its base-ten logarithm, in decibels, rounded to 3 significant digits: 10.9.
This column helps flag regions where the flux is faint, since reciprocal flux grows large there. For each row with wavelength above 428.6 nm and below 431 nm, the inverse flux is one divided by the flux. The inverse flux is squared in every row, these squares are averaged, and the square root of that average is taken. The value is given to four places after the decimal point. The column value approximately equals 0.0793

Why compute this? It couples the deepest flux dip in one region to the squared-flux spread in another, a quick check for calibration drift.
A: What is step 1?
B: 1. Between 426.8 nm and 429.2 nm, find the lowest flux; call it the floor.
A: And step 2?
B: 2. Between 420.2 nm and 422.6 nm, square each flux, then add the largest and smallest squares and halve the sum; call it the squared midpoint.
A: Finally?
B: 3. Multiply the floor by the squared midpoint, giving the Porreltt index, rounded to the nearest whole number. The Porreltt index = 1633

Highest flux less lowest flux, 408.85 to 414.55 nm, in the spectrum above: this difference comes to 6.0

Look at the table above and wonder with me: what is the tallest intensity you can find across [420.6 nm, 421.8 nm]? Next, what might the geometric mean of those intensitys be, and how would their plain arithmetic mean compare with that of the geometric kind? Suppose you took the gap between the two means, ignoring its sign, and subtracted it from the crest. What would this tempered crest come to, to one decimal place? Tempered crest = 14.6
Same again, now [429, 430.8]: 14.1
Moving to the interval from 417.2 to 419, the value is 14.6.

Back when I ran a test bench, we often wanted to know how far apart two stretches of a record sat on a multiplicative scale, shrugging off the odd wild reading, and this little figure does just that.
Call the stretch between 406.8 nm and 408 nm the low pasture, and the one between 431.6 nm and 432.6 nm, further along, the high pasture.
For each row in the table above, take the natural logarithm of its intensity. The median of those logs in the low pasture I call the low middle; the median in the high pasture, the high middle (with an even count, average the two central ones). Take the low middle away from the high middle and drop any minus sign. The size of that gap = 0.24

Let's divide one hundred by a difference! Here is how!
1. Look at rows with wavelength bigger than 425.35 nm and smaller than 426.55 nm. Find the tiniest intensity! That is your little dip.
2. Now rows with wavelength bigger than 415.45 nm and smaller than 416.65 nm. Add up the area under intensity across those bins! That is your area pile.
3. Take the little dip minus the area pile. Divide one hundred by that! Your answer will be -16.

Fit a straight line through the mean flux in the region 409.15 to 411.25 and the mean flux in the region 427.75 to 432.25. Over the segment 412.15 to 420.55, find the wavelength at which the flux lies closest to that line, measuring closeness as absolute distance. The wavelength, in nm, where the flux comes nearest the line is 412.30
